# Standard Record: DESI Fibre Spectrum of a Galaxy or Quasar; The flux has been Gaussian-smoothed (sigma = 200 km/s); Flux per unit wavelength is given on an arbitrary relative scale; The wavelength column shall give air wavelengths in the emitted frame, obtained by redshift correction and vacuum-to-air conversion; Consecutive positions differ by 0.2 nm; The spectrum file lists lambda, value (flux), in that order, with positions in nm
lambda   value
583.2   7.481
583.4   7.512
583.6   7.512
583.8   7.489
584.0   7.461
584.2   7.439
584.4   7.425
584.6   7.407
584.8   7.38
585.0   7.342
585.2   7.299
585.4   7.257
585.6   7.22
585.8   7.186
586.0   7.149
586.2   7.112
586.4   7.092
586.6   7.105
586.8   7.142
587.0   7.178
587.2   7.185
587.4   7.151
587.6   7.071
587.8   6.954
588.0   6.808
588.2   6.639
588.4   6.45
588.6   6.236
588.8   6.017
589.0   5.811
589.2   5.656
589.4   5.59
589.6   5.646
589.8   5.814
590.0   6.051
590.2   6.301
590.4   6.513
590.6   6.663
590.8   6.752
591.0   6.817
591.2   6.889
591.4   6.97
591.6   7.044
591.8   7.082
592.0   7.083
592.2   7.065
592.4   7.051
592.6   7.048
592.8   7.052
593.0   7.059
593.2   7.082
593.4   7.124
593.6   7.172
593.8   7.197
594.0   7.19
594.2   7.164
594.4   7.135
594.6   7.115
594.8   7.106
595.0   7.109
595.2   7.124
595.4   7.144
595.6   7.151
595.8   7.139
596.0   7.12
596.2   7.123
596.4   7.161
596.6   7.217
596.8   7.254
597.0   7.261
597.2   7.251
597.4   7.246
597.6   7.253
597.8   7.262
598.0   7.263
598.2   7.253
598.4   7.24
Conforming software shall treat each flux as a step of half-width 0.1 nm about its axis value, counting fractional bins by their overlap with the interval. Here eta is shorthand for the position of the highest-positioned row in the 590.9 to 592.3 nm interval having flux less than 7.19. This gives 592.2 nm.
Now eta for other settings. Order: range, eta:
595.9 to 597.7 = 596.4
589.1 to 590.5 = 590.4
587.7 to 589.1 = 589.0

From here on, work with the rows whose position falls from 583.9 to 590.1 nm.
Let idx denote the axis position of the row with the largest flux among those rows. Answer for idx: 584.0 nm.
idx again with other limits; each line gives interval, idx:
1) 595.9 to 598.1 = 598.0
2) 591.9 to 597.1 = 597.0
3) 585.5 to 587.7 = 585.6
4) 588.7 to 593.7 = 593.6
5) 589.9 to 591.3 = 591.2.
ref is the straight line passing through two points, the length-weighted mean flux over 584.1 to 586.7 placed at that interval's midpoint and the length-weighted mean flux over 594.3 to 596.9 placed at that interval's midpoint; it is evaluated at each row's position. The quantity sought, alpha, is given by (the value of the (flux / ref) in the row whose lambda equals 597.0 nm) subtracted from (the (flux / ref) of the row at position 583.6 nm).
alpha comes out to 0.01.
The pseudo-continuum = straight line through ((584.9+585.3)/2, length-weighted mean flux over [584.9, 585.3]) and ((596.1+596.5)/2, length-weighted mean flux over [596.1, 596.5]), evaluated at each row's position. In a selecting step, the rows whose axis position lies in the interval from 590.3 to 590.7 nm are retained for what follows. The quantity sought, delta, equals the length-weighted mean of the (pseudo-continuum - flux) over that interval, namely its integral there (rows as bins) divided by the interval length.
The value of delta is 0.65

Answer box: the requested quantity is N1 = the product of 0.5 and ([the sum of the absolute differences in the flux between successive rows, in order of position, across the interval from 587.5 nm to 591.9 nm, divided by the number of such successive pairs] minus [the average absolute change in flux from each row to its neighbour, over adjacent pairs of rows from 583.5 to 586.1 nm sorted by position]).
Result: 0.06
